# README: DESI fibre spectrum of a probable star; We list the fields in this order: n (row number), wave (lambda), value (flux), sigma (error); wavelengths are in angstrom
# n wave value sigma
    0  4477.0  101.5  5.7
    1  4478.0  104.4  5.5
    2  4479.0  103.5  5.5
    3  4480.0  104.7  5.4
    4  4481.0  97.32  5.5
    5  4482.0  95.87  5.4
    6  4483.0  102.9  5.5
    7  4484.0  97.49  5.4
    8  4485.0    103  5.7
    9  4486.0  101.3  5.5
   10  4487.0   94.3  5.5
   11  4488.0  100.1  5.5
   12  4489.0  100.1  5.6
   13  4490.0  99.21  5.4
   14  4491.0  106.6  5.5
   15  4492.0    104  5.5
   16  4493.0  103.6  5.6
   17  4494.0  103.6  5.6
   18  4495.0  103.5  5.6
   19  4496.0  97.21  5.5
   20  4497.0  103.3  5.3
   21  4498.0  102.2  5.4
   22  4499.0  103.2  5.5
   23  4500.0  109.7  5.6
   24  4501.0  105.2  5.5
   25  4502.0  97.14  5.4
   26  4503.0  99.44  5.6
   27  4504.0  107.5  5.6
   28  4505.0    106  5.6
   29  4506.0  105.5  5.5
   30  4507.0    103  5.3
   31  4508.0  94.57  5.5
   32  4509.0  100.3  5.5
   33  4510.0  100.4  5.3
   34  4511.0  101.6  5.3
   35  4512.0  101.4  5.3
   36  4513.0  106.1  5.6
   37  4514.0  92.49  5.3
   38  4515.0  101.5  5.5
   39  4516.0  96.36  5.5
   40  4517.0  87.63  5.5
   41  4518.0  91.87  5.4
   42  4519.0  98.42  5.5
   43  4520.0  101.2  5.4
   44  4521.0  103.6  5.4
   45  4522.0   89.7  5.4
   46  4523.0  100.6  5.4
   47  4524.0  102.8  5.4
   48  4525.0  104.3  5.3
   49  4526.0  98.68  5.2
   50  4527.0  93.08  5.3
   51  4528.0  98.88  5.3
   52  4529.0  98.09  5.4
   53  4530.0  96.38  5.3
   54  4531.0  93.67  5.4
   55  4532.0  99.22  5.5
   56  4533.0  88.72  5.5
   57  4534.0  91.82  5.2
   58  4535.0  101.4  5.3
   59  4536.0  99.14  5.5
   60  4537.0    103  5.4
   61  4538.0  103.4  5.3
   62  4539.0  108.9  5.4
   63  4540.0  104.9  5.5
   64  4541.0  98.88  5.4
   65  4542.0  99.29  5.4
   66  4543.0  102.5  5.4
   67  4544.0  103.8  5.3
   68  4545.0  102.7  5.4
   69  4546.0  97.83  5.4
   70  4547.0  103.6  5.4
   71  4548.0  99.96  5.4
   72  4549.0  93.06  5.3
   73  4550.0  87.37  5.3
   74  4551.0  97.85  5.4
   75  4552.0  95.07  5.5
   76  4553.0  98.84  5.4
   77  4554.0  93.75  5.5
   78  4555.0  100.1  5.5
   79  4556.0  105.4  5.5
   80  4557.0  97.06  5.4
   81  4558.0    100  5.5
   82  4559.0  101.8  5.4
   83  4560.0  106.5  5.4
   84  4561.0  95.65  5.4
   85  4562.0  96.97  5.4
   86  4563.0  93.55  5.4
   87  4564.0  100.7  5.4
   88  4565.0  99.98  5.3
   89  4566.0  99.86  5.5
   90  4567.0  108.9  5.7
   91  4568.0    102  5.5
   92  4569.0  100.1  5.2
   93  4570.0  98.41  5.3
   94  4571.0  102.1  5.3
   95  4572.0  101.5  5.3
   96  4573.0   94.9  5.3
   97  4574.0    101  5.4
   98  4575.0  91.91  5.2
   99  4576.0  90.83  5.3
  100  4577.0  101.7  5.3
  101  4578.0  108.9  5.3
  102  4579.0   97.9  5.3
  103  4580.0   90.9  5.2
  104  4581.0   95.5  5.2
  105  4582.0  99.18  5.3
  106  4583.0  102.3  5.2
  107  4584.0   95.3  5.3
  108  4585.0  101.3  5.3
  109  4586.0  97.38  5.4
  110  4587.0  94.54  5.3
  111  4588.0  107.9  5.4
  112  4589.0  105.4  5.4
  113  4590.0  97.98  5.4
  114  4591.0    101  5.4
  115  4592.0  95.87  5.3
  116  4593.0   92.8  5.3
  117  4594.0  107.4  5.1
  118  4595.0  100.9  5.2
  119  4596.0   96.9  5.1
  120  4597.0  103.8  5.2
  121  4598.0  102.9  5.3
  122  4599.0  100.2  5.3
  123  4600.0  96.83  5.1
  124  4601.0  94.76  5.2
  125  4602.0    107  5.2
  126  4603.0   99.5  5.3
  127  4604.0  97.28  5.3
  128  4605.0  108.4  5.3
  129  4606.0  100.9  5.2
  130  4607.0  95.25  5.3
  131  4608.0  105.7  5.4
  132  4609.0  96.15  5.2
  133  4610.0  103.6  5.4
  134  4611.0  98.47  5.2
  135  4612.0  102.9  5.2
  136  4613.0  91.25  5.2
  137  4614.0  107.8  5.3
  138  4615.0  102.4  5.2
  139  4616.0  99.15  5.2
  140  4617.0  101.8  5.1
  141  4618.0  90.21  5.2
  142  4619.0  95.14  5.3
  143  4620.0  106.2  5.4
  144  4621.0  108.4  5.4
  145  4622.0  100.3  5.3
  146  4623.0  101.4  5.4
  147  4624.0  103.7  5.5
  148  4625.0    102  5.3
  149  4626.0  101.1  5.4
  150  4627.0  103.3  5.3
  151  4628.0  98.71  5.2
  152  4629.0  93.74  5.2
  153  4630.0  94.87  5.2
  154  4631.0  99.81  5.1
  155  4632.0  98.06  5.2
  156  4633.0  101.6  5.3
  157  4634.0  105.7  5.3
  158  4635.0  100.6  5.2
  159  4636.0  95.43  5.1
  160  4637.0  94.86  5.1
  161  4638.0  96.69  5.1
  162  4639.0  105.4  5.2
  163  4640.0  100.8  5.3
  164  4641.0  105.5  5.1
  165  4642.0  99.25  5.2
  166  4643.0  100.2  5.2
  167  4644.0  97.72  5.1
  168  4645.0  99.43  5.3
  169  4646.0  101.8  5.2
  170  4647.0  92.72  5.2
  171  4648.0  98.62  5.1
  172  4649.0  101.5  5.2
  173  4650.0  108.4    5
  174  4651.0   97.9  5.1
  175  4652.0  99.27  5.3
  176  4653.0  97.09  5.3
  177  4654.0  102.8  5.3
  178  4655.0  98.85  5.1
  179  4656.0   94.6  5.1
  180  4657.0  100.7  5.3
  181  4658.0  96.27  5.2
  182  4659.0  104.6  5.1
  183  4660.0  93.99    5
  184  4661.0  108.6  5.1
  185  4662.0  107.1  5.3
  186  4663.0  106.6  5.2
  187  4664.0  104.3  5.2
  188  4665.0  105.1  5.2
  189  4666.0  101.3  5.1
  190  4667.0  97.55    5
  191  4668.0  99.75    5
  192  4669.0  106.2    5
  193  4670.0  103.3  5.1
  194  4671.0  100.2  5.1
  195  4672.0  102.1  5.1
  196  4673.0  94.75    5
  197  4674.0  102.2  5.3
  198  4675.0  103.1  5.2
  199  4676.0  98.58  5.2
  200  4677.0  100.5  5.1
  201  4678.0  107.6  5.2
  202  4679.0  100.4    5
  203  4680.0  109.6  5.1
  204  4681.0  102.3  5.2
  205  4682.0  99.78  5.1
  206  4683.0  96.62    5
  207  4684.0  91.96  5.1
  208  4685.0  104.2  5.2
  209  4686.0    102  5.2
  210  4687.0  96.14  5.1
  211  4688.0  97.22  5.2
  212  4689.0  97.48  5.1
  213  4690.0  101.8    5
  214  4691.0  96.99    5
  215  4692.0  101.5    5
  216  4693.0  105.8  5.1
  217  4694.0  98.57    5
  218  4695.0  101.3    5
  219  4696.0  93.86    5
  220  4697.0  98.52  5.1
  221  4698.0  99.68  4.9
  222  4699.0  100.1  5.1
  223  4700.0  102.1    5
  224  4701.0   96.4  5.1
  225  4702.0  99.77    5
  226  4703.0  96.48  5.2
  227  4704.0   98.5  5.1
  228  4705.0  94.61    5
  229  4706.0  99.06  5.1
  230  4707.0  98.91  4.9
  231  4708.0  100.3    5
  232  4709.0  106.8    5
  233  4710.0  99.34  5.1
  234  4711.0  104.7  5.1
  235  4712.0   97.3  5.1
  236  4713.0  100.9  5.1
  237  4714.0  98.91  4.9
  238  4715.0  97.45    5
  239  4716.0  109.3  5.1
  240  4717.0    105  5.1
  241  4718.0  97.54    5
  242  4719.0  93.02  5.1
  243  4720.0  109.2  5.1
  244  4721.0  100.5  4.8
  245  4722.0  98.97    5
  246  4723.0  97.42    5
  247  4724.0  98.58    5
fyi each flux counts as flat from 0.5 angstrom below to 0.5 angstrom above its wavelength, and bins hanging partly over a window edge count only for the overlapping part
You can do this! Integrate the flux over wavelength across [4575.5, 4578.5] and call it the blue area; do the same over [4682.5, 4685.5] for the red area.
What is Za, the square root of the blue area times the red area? 297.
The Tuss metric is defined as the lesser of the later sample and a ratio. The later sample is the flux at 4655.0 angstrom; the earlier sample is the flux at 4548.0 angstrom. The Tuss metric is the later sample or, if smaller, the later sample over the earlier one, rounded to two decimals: 0.99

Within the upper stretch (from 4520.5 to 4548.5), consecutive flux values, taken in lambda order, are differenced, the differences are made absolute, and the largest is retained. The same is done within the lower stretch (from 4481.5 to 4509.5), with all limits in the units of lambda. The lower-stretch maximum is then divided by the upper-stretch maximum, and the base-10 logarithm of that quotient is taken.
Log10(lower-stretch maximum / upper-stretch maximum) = -0.22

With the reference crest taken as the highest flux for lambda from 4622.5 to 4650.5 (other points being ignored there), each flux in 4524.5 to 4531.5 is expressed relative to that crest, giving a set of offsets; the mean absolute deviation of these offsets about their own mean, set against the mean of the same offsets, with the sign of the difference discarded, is 13.6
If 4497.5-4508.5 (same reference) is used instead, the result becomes 8.8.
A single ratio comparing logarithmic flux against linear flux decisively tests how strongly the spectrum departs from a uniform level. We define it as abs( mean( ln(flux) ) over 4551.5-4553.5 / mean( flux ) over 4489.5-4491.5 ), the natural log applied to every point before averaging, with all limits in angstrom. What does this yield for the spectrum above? 0.0444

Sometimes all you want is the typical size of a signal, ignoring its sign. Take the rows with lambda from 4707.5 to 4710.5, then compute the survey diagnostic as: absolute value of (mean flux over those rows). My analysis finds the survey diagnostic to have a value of 102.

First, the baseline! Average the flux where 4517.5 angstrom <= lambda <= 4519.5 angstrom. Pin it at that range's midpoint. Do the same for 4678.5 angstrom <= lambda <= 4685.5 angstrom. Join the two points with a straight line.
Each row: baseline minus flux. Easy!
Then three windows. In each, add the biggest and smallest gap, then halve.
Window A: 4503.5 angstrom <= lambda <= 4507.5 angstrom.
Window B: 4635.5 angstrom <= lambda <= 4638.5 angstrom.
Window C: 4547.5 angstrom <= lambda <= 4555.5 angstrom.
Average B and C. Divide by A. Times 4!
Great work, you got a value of -1.1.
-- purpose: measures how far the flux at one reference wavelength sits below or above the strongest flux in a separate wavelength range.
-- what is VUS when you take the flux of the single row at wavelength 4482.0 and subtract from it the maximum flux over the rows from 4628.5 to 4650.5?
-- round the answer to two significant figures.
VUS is -13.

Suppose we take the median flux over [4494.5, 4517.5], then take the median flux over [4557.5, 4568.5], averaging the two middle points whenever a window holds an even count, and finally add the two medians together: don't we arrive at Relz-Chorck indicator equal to 202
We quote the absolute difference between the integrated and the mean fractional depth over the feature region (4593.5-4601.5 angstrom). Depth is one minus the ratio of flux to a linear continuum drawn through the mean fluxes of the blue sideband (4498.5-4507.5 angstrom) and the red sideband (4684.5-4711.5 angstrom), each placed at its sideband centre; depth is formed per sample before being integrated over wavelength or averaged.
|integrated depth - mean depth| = 0.10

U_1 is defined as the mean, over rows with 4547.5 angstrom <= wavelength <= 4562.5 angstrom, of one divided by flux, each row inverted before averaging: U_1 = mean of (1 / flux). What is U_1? 0.0102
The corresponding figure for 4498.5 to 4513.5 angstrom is 0.0097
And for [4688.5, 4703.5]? 0.0101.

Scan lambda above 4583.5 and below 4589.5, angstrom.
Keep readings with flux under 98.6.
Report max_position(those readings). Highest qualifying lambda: 4587.0 angstrom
